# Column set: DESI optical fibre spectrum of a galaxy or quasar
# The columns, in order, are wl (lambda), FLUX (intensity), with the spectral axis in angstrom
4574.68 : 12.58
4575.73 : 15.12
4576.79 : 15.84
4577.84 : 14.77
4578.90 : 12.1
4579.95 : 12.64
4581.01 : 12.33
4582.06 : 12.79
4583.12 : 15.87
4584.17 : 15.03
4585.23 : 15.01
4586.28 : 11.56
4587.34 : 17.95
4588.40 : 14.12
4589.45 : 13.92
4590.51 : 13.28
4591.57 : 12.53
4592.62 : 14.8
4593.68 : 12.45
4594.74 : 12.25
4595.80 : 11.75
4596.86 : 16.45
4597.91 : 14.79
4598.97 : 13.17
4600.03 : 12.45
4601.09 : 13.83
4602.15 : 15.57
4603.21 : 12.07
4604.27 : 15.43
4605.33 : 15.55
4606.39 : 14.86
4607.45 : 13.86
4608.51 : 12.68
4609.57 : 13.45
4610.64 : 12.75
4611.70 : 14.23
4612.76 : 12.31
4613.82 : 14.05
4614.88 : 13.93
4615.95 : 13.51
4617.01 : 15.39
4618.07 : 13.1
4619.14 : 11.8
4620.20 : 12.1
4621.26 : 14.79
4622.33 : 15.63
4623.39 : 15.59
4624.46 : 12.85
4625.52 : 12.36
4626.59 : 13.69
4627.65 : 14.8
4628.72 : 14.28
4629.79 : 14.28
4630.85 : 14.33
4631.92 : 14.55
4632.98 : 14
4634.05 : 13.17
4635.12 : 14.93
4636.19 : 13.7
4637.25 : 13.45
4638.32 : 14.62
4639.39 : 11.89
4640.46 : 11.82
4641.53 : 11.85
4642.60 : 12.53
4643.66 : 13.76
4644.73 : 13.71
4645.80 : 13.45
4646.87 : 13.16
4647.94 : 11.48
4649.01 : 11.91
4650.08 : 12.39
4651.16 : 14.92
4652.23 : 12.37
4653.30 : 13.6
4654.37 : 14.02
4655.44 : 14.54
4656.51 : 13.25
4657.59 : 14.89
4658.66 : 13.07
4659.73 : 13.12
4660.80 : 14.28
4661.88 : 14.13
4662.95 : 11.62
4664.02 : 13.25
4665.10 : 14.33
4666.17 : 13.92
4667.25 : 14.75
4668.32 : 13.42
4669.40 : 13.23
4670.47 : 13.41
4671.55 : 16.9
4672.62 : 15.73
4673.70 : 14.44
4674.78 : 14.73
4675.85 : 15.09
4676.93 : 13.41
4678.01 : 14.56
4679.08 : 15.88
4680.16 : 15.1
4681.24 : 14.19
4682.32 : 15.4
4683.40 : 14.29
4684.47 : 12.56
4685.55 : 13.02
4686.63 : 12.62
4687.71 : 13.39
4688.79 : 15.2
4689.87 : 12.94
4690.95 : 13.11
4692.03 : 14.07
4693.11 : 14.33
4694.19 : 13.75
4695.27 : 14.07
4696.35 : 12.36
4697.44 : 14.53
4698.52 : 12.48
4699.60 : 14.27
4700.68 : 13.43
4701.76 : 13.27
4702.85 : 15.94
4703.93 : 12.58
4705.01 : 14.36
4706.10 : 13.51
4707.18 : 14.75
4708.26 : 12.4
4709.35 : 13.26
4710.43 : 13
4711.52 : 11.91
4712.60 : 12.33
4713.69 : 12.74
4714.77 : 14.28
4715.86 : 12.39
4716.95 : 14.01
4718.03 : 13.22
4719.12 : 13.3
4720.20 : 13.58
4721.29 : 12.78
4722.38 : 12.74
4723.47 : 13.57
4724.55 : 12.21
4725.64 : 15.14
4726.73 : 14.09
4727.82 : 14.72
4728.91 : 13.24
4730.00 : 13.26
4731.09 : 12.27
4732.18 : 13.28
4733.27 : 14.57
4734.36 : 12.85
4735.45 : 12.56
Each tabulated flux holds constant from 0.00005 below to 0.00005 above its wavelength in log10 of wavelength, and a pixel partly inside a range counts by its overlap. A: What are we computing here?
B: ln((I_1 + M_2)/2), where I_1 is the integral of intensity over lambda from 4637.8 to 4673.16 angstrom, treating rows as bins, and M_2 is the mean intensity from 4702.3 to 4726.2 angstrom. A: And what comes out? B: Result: 5.5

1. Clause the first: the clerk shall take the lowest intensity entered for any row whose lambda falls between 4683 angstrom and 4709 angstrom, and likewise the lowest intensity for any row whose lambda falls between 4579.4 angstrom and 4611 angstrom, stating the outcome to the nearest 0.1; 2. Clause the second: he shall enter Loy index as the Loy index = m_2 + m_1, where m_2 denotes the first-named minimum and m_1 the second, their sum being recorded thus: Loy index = 23.9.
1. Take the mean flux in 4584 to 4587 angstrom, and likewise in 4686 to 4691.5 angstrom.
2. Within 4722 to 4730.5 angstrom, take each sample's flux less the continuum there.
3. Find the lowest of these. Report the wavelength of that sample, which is 4724.55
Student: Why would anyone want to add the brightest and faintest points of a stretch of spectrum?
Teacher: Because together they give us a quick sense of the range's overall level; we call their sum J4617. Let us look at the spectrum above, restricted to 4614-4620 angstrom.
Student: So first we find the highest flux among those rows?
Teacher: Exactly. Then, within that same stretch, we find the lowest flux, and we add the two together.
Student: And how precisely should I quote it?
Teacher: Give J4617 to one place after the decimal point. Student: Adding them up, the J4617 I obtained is 27.2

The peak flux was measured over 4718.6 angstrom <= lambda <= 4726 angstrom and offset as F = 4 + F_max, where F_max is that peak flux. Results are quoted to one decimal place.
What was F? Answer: 19.1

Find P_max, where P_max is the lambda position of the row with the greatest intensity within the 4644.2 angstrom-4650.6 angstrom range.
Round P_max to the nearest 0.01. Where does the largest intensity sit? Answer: 4644.73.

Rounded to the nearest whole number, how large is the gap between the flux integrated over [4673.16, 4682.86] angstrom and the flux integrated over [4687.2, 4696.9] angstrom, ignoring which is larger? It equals 10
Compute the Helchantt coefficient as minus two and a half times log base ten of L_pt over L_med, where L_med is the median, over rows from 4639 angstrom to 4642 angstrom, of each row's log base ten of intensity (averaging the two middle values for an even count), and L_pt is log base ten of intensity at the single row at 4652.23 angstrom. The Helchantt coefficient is -0.019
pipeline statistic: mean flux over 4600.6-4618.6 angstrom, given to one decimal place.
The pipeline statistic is 13.9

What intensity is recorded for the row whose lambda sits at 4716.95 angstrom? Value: 14.01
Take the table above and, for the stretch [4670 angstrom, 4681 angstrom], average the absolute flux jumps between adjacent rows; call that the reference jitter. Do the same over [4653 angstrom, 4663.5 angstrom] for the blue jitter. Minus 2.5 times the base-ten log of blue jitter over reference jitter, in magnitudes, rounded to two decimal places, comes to 0.20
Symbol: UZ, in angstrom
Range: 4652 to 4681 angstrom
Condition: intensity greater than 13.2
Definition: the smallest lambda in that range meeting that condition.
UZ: 4653.30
